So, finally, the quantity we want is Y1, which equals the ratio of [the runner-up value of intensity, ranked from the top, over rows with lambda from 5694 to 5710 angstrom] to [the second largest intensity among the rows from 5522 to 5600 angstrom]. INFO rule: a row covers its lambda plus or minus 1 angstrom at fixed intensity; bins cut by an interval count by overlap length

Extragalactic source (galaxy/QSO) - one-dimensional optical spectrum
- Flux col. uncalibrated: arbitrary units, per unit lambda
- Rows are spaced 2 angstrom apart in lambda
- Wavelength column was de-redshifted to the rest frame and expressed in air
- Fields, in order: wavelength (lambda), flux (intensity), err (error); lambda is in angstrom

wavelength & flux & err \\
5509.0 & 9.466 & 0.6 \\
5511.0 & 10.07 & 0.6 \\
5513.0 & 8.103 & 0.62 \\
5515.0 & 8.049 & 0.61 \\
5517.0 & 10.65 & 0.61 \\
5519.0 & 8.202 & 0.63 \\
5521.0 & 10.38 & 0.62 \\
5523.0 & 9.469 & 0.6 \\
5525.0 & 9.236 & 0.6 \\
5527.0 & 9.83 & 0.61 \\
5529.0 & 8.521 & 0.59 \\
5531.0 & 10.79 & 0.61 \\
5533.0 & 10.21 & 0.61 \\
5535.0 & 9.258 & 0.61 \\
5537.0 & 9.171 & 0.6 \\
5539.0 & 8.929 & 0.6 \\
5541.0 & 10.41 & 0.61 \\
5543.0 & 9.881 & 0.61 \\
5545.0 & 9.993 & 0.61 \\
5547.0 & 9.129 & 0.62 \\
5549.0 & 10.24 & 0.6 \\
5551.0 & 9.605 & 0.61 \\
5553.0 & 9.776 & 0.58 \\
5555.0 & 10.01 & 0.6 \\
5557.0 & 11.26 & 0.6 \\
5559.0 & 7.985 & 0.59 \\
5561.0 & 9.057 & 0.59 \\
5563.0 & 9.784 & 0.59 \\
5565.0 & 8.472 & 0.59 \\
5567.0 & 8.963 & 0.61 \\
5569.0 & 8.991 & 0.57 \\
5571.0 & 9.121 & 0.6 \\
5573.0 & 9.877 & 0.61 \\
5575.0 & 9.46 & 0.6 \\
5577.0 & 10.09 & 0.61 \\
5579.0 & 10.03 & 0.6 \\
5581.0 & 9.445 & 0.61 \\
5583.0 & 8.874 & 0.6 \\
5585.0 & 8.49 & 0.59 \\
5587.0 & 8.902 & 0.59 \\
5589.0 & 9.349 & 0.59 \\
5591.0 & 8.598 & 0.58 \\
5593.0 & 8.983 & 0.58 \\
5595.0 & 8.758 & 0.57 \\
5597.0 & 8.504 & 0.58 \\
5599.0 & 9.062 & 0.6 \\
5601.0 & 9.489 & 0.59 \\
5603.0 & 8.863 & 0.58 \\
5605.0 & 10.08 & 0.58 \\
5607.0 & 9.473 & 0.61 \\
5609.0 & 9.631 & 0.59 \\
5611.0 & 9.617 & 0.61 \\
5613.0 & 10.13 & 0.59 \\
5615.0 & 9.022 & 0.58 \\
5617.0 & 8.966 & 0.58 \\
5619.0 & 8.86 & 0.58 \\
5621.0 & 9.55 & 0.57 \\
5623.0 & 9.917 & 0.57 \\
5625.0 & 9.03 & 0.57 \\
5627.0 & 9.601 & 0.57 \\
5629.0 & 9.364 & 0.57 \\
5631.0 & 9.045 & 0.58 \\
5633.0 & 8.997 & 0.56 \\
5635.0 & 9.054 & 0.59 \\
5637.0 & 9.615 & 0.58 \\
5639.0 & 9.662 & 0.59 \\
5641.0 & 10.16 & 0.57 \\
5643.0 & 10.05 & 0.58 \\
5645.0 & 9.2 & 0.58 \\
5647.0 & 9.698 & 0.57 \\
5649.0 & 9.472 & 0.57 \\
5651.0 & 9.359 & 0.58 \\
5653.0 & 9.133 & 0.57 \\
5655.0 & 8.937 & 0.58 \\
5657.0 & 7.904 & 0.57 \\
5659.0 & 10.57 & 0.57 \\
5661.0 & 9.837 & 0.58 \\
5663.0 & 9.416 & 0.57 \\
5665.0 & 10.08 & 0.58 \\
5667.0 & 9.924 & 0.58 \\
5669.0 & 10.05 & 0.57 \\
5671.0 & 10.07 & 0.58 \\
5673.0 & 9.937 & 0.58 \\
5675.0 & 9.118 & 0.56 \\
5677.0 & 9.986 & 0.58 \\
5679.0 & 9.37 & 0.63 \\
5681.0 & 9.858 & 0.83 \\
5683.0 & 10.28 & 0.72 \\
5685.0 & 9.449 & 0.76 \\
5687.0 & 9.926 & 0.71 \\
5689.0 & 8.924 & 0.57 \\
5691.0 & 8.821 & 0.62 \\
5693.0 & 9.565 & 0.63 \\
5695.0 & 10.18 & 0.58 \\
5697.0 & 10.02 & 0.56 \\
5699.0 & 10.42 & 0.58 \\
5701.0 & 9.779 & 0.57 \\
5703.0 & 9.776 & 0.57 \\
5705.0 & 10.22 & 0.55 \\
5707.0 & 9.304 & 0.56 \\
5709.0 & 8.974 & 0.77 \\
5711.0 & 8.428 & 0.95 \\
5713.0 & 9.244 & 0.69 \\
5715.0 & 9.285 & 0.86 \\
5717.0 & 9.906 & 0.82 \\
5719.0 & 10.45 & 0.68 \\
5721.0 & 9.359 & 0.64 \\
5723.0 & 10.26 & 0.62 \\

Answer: 0.95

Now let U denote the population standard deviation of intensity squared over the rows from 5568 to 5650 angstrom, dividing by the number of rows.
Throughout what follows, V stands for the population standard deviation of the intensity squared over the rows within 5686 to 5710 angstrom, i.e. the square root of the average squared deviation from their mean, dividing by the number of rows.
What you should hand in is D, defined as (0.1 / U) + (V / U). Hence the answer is 1.2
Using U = 9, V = 10.0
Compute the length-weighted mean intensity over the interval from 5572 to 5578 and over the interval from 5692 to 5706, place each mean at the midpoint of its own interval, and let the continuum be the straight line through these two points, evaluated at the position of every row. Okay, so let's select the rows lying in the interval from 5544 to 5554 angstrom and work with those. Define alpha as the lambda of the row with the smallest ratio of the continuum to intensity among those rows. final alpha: 5549.0 angstrom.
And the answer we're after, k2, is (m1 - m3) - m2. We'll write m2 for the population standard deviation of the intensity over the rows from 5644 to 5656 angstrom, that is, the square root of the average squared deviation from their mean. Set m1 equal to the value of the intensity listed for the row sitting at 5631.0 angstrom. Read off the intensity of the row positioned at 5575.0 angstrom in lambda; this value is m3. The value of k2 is -0.66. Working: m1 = 9.045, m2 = 0.25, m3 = 9.46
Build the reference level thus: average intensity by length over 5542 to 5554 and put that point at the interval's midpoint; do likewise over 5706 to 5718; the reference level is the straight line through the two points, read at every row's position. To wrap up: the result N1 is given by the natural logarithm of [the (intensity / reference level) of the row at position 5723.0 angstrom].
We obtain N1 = 0.11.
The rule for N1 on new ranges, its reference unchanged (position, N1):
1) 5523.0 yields -0.04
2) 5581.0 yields -0.02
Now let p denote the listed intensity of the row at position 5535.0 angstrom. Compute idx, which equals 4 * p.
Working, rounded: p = 9.258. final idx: 37.0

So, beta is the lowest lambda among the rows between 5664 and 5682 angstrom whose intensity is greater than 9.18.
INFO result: 5665.0 angstrom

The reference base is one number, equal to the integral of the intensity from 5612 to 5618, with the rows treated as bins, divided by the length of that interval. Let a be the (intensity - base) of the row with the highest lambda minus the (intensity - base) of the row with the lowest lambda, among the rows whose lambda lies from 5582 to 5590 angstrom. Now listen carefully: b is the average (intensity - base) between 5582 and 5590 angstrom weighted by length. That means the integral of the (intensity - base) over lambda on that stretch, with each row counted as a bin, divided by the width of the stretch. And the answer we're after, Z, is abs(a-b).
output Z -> 0.9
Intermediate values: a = 0.5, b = -0.47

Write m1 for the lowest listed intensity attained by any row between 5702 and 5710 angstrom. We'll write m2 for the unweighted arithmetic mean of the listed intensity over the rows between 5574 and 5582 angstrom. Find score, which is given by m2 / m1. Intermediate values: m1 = 8.974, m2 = 9.8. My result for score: 1.087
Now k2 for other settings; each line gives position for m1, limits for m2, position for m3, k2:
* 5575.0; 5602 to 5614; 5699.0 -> -1.38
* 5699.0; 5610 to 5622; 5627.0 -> 0.37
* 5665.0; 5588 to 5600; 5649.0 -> 0.32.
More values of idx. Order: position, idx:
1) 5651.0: 37.4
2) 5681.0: 39.4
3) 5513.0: 32.4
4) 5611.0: 38.5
